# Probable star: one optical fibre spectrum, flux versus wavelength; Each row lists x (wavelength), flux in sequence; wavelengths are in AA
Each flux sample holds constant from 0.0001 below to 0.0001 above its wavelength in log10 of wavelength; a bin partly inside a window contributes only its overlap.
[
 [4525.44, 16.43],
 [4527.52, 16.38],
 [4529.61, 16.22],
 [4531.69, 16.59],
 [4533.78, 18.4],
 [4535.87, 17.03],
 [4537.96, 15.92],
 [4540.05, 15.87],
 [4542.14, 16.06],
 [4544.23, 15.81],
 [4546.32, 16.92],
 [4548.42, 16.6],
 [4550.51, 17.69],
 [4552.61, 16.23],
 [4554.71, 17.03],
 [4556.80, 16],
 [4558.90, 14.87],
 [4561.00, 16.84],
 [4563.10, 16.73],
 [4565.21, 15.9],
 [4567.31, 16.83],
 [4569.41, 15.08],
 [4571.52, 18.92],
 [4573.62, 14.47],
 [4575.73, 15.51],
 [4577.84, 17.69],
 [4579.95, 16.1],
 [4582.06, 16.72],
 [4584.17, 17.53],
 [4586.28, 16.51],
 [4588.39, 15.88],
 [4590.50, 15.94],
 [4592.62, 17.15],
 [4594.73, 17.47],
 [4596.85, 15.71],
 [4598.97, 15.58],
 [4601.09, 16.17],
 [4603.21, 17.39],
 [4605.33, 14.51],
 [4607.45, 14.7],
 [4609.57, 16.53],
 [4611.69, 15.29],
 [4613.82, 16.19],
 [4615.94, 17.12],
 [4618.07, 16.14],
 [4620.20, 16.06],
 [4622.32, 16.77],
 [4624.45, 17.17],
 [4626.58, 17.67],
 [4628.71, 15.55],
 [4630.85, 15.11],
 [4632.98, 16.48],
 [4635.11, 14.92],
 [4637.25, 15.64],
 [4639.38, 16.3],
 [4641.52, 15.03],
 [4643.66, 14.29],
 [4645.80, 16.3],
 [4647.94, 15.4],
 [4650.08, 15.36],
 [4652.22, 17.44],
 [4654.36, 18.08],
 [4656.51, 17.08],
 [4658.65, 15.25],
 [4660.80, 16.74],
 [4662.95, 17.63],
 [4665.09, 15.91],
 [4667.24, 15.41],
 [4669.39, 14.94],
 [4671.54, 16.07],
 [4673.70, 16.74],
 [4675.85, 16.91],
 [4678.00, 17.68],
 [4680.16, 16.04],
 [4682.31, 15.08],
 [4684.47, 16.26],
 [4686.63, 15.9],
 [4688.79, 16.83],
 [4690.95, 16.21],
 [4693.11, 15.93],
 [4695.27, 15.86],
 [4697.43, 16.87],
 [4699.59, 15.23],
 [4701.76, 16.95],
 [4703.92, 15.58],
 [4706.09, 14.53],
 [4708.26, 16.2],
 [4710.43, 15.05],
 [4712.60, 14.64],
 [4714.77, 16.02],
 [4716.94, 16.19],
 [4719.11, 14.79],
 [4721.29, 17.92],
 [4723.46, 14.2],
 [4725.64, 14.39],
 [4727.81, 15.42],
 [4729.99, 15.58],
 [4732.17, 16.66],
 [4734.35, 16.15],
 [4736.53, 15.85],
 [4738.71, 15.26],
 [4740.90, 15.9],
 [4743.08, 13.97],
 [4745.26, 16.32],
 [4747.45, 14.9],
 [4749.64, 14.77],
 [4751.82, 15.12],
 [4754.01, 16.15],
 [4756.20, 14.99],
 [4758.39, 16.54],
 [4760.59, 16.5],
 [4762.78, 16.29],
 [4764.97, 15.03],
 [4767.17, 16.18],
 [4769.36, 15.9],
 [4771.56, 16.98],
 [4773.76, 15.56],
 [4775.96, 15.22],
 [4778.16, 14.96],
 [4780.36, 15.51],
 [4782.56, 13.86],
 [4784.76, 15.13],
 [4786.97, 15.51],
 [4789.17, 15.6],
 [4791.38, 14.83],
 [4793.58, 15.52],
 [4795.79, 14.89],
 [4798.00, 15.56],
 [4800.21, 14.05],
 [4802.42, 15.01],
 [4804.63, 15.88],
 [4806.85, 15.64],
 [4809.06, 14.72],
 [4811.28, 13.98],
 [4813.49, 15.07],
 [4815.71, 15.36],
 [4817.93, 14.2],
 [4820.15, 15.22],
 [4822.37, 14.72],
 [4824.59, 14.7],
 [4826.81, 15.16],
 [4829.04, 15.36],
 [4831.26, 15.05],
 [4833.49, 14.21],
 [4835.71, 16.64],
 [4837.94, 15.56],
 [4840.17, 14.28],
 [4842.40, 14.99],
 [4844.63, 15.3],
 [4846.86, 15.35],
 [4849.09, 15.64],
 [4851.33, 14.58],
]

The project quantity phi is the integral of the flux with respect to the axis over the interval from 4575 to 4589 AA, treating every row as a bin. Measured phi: 233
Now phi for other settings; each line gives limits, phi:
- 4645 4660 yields 246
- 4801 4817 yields 241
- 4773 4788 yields 226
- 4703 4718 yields 232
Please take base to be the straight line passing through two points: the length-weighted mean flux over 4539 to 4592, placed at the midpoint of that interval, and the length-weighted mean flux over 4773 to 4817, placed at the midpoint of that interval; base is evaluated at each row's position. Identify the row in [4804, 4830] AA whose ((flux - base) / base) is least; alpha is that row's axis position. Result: 4811.28 AA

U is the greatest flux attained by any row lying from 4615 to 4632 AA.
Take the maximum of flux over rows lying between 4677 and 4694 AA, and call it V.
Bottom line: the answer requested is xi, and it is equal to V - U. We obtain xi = 0.0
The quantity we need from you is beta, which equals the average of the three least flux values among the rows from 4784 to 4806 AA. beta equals 14.6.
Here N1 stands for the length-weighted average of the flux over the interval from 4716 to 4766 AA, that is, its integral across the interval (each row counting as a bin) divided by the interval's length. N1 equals 15.6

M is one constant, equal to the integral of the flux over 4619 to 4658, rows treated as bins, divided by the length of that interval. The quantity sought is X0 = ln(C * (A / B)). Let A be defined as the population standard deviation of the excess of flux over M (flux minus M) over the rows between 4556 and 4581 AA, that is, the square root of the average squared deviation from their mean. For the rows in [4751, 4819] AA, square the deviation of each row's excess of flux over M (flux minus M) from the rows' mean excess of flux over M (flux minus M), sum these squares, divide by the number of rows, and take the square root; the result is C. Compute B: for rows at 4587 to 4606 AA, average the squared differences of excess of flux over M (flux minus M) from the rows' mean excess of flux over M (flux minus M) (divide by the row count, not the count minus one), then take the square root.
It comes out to -0.03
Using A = 1.2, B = 0.92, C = 0.74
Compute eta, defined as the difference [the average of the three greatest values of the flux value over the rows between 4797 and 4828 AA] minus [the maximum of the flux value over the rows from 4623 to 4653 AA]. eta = -2.0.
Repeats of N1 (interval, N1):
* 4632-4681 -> 16.2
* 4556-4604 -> 16.4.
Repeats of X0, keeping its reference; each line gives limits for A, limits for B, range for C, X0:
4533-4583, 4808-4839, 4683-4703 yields -0.16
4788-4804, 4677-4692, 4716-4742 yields -0.40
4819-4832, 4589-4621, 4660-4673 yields -1.39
